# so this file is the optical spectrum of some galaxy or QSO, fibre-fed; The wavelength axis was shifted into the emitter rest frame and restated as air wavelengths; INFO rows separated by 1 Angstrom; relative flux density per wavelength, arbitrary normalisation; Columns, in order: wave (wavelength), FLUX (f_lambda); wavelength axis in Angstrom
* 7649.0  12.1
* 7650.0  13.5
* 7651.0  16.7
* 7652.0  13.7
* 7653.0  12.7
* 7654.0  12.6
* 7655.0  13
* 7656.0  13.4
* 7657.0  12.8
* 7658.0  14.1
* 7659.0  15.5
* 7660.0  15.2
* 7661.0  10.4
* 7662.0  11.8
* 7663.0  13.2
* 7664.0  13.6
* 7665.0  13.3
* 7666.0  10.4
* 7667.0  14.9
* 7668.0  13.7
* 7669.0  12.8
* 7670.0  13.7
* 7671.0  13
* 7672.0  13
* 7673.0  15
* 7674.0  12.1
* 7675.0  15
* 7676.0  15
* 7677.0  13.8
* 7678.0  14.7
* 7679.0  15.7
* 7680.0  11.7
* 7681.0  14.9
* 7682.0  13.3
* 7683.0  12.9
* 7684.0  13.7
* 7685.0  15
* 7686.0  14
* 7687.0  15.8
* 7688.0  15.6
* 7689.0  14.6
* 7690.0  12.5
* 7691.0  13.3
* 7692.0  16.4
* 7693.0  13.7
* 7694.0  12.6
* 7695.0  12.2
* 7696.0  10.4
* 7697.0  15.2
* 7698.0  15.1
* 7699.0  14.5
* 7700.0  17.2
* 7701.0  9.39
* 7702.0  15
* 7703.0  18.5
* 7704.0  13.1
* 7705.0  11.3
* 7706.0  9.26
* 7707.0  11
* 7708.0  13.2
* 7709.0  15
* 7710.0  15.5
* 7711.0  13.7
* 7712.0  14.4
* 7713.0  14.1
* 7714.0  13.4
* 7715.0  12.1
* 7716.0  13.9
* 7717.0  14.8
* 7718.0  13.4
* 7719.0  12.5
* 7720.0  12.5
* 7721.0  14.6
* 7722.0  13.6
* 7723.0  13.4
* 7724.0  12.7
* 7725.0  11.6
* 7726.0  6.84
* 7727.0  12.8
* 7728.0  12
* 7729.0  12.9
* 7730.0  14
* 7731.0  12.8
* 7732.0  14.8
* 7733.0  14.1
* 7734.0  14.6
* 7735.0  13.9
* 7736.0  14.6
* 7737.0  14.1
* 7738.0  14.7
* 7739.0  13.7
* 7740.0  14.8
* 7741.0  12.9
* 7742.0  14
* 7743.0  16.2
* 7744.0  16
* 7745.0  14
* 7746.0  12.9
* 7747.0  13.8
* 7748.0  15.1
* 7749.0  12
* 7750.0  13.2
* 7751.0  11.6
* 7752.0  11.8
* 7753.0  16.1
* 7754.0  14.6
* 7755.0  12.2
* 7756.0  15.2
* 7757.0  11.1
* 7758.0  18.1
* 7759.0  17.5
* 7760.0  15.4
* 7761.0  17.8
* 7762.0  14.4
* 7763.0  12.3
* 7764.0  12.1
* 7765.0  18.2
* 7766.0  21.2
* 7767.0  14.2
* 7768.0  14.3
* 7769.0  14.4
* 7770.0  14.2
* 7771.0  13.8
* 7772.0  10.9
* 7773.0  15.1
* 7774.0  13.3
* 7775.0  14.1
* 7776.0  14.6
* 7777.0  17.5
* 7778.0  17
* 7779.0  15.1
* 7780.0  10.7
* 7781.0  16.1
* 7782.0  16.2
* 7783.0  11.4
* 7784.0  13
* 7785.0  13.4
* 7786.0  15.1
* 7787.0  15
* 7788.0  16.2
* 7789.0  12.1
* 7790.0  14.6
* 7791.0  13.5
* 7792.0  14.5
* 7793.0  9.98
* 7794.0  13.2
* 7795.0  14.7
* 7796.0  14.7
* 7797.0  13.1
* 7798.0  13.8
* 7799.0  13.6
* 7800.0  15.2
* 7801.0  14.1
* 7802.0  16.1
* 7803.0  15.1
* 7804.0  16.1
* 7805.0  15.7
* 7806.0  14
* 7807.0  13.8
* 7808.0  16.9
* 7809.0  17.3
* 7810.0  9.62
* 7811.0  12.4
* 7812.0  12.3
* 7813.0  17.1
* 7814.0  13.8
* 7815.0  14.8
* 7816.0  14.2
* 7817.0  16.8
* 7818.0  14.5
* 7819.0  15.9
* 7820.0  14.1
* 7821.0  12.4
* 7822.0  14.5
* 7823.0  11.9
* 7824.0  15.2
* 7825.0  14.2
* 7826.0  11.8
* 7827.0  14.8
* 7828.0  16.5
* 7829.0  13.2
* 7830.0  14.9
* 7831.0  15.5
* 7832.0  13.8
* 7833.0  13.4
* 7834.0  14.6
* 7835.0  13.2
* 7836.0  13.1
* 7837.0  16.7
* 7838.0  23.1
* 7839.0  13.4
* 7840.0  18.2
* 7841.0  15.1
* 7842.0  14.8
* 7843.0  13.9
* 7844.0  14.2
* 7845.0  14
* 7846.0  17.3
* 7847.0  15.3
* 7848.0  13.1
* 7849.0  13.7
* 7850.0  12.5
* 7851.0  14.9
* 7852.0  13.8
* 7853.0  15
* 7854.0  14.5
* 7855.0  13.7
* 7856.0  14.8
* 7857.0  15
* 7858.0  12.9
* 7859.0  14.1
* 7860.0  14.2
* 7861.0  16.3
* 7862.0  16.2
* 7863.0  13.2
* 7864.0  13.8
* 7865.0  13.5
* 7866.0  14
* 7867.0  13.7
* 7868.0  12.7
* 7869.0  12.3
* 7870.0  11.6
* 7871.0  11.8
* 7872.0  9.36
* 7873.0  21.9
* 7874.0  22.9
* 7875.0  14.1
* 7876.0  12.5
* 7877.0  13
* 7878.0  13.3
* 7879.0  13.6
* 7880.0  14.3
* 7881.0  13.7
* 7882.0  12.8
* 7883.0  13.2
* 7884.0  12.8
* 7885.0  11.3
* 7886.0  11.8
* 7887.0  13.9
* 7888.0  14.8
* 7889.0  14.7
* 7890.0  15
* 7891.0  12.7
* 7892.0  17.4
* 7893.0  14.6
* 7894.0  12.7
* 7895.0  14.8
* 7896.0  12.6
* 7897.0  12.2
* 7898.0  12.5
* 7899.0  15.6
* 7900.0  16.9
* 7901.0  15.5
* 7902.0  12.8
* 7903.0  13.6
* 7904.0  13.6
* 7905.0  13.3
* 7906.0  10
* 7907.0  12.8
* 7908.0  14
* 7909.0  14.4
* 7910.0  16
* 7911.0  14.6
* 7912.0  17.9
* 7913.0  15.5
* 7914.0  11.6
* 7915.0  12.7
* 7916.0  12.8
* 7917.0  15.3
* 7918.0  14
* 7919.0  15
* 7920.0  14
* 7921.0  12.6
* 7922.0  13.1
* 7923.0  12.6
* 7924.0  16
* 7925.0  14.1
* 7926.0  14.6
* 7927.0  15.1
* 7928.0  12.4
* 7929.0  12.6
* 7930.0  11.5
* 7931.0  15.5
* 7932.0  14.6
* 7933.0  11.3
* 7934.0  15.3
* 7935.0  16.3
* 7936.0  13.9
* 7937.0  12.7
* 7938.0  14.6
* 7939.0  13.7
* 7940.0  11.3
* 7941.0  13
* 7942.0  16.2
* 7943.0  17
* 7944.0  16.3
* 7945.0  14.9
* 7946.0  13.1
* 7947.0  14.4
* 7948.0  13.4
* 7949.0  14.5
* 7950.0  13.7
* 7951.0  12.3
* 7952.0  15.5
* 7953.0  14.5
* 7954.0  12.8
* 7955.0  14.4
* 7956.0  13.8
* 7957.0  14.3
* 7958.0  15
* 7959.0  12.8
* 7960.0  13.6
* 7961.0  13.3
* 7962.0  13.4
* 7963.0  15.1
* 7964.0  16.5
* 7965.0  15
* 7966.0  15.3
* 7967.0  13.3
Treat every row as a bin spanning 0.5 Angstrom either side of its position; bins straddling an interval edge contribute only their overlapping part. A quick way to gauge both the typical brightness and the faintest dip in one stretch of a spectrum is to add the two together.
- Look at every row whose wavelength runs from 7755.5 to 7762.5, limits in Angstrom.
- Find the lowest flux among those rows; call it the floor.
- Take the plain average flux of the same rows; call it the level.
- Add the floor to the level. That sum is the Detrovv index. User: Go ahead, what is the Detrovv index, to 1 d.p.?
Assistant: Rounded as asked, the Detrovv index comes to 26.7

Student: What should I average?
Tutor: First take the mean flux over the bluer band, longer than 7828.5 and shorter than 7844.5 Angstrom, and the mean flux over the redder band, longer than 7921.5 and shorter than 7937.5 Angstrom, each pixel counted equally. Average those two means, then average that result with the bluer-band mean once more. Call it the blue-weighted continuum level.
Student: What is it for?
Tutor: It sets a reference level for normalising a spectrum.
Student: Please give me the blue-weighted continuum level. 14.8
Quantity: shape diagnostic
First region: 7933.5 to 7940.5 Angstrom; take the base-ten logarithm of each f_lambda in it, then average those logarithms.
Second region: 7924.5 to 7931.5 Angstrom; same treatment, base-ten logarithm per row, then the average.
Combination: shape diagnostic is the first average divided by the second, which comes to 1.01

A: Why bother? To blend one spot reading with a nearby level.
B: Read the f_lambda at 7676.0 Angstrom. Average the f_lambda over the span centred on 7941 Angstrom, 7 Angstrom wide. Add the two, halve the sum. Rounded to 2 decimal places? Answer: 14.79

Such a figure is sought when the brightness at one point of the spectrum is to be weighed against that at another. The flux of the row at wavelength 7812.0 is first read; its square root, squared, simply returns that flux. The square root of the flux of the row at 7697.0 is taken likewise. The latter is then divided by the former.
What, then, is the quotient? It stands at 0.32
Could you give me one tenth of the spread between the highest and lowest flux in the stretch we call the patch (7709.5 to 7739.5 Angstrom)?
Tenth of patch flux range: 0.87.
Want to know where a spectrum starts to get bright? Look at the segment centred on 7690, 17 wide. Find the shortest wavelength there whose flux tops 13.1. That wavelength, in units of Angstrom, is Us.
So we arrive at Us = 7682.0 Angstrom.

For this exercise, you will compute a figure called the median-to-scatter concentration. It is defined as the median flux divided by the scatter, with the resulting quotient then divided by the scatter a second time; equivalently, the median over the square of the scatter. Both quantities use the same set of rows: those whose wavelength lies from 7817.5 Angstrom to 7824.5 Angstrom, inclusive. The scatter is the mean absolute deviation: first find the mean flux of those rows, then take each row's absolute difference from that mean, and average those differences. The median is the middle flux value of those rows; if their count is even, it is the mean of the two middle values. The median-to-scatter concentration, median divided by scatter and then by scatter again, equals 12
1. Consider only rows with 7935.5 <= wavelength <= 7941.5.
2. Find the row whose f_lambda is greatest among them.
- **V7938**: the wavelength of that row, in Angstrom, 7938.0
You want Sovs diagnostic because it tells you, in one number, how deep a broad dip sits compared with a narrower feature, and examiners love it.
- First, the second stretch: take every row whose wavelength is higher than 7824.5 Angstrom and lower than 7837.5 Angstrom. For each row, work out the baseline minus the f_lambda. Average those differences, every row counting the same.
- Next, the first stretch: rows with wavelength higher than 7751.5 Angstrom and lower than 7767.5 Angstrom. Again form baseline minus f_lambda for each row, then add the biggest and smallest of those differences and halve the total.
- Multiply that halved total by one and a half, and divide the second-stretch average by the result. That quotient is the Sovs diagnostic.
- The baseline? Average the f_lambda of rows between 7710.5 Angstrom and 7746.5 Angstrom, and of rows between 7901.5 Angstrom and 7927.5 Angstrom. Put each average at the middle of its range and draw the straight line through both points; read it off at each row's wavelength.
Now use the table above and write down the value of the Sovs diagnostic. 0.14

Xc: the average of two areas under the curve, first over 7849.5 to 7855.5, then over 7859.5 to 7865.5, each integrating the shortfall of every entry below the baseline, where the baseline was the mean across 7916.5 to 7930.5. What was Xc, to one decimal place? -3.1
